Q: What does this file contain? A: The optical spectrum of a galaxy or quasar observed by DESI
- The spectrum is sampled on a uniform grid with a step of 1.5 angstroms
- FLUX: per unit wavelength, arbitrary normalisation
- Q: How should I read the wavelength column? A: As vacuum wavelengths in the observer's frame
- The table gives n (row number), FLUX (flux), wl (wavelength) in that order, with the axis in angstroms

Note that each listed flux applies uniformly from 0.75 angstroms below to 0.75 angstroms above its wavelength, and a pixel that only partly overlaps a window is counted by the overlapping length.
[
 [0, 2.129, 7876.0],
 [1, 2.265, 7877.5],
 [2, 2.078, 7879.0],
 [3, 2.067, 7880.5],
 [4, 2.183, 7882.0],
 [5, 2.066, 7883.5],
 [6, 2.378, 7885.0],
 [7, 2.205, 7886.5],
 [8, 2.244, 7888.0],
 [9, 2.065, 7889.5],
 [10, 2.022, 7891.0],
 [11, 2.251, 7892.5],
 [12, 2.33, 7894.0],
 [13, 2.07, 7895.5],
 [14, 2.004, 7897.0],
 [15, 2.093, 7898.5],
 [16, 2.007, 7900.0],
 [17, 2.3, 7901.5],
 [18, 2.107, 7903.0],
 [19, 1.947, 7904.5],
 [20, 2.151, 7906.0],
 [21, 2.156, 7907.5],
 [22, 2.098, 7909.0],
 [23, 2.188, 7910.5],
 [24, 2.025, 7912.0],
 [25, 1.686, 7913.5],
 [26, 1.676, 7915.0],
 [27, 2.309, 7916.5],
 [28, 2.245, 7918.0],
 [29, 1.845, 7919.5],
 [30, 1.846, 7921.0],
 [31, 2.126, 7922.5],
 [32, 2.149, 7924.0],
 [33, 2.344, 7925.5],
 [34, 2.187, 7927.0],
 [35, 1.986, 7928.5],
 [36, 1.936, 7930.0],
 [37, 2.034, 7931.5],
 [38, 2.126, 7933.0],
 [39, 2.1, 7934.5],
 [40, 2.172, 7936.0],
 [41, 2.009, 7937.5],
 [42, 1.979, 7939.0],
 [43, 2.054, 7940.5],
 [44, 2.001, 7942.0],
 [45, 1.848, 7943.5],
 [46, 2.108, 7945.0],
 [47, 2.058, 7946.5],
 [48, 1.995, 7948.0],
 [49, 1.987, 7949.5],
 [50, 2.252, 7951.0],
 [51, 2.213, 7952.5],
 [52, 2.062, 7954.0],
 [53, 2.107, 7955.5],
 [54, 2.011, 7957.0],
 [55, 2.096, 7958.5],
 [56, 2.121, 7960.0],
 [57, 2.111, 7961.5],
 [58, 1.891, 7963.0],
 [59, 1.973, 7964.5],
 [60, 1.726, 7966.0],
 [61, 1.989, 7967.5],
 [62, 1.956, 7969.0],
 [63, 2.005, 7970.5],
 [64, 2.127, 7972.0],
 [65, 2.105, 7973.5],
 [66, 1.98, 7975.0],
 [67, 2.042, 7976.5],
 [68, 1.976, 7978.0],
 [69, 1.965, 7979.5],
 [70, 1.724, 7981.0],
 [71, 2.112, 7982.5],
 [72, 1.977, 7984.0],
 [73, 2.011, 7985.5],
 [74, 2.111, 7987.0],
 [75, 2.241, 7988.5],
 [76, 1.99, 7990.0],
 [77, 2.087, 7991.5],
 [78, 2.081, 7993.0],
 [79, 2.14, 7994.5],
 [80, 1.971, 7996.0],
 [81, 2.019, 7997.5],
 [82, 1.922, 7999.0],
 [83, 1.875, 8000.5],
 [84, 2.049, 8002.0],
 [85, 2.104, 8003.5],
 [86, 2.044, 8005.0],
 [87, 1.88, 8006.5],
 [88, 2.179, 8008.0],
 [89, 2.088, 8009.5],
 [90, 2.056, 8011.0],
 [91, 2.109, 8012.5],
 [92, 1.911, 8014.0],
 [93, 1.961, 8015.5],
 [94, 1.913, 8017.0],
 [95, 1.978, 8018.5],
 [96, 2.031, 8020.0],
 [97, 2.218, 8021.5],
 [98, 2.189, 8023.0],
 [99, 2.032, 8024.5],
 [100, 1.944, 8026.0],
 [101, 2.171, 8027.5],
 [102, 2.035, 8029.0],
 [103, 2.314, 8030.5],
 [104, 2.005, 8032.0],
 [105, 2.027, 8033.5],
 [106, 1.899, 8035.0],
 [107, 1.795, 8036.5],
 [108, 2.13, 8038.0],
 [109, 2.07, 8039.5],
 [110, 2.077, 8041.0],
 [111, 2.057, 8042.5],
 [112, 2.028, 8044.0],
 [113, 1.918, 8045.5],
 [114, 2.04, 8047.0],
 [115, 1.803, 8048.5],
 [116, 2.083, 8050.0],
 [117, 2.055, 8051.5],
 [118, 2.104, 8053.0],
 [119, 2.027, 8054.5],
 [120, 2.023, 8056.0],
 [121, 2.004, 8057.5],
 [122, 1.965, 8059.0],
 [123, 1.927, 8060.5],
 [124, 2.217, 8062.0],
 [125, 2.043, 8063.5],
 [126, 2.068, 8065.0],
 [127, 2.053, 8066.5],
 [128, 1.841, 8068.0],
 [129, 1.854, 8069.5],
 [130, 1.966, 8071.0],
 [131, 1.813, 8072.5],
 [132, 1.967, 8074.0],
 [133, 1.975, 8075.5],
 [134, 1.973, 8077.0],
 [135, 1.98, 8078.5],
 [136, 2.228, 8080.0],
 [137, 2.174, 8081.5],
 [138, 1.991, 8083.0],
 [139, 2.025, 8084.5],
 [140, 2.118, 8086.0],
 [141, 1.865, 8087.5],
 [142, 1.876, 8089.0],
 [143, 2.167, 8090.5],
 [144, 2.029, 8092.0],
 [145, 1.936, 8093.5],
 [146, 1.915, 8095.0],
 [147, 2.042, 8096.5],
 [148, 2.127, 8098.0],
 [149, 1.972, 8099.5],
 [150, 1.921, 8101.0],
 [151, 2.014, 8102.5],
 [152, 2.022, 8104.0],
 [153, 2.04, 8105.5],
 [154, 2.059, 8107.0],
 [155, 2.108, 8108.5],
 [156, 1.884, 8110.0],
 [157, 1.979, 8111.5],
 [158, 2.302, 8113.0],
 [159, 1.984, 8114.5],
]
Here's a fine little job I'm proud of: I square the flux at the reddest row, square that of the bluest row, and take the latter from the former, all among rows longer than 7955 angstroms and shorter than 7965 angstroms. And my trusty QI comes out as -0.55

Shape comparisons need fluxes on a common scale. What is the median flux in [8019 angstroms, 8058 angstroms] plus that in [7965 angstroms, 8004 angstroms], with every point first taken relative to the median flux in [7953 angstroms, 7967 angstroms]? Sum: 1.96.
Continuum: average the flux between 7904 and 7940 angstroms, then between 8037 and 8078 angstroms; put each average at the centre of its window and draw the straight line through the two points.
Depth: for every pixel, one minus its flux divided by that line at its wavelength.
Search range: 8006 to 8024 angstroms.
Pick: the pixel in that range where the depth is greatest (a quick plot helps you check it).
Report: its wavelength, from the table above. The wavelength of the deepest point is 8006.5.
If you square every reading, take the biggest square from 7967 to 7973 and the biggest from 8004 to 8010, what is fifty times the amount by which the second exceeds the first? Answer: 11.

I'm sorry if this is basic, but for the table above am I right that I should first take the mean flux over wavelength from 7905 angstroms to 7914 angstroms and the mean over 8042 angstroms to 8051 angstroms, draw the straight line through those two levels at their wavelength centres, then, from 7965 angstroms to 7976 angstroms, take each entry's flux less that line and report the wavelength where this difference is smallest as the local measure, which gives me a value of 7966.0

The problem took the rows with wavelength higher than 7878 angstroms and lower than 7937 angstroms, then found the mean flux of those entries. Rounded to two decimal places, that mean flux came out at 2.10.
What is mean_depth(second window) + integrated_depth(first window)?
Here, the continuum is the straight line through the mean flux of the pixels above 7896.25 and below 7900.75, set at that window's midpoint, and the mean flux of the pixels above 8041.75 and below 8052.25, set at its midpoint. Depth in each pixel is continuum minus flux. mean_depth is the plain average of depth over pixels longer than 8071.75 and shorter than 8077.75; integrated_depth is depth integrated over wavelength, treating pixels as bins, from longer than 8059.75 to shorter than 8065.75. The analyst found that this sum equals -0.36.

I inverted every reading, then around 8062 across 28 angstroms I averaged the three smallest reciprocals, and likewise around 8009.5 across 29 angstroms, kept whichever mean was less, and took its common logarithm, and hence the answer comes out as -0.341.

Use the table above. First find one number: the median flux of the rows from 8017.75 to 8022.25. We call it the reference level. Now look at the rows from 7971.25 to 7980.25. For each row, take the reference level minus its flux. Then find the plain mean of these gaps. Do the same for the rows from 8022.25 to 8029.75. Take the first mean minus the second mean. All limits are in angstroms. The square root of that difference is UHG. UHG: 0.20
